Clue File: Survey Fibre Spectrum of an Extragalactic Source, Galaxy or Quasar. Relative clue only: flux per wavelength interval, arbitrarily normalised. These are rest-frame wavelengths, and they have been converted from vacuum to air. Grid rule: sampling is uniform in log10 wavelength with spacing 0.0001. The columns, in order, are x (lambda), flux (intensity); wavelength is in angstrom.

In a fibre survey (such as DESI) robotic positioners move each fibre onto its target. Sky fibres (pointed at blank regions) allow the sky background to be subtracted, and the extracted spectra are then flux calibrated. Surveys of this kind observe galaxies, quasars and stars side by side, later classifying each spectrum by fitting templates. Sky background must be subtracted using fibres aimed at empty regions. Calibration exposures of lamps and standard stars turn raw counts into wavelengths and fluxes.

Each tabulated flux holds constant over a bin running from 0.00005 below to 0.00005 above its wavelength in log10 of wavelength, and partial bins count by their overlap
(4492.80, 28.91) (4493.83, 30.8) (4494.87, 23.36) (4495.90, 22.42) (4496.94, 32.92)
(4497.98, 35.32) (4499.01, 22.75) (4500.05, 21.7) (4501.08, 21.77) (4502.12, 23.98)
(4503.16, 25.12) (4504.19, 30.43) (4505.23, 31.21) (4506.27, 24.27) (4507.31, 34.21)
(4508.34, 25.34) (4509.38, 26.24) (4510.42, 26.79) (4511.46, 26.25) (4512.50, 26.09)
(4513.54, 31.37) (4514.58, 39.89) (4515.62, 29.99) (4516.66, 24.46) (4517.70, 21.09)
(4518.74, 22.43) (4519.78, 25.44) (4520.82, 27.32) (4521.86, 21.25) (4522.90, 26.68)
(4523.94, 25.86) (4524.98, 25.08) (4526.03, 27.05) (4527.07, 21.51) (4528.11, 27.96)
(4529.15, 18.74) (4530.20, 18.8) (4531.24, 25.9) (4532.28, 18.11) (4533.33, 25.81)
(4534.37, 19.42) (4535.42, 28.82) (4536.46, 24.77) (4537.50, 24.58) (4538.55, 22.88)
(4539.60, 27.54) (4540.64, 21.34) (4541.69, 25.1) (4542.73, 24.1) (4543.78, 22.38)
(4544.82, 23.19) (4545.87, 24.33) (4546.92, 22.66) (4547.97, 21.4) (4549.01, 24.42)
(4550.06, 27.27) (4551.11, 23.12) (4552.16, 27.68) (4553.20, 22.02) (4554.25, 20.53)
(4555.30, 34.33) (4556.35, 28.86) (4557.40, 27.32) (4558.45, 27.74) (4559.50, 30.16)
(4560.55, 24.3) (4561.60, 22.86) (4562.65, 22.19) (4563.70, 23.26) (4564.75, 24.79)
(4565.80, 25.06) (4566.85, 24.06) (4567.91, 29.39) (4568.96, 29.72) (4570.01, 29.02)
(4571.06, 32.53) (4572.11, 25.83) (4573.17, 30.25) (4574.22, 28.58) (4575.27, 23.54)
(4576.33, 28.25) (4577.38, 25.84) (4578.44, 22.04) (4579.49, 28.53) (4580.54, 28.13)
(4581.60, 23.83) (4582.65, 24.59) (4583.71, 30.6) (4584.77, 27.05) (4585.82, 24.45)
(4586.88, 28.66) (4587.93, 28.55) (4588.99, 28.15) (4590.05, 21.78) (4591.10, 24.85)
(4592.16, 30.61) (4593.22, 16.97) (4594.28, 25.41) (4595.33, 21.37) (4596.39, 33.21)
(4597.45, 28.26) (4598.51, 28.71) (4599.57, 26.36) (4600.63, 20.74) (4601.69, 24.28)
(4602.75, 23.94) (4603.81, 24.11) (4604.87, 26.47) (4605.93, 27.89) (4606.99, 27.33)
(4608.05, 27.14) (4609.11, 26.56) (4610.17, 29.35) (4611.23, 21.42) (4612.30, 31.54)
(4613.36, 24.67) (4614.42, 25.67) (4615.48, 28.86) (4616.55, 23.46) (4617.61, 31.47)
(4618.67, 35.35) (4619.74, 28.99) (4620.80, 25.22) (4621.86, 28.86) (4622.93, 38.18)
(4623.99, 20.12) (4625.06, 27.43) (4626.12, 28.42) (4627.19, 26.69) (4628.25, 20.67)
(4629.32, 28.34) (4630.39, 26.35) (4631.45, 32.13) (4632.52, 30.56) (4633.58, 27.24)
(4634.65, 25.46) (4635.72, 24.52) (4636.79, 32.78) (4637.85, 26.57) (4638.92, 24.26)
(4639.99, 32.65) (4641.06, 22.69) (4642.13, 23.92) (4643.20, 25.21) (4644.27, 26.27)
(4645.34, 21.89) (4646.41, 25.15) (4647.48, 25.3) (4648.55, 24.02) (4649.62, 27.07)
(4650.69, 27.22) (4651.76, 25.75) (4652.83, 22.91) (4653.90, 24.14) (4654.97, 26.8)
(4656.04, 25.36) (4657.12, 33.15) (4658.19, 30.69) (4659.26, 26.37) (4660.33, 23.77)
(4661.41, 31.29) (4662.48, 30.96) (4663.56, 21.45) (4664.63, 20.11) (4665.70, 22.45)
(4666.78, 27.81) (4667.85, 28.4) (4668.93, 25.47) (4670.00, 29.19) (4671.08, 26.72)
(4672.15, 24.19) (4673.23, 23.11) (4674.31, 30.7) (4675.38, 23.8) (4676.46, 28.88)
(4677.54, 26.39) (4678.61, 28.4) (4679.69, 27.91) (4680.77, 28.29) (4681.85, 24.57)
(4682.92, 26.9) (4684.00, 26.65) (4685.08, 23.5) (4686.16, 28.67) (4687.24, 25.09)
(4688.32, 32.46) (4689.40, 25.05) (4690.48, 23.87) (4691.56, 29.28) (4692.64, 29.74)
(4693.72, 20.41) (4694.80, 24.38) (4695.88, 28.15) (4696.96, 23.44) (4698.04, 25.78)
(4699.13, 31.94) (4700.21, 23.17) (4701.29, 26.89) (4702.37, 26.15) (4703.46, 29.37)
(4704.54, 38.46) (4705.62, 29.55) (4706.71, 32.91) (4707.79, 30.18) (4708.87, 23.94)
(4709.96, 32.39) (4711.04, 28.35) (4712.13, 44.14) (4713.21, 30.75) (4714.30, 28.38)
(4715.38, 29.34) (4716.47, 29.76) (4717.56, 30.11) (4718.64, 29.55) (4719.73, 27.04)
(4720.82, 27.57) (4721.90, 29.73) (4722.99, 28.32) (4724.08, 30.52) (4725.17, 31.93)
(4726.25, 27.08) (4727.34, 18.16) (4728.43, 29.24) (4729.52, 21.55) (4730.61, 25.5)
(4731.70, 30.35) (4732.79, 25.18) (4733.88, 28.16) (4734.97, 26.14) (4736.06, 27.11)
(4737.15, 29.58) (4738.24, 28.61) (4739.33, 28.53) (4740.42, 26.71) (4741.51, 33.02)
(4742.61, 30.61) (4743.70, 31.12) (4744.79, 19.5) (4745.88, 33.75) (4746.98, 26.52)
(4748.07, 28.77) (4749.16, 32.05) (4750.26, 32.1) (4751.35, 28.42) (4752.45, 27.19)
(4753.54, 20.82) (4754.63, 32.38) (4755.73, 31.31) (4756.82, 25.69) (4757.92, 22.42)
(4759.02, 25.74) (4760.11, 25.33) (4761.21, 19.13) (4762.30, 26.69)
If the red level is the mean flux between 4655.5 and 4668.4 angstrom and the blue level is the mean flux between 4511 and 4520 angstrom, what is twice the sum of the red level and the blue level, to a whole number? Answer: 109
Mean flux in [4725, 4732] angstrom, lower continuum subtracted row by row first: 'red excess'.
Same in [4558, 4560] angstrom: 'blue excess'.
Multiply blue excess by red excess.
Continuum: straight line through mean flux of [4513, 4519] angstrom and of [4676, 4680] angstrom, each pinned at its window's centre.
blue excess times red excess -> -1.3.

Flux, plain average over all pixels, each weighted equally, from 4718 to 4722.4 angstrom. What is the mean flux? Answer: 28.5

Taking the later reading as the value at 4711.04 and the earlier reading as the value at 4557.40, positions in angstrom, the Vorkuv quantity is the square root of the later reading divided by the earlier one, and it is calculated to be 1.02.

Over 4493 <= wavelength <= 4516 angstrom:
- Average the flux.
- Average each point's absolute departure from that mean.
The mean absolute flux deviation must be 4.2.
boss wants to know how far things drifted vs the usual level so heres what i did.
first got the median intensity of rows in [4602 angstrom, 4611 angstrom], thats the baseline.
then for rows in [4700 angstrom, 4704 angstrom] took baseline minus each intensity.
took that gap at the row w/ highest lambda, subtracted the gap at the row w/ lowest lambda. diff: -6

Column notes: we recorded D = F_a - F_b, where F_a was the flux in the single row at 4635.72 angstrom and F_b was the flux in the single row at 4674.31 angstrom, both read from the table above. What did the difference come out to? -6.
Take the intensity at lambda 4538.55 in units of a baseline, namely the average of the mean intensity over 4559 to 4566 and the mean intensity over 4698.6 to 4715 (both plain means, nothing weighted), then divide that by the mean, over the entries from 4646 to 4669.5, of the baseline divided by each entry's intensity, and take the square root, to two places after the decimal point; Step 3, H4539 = 0.88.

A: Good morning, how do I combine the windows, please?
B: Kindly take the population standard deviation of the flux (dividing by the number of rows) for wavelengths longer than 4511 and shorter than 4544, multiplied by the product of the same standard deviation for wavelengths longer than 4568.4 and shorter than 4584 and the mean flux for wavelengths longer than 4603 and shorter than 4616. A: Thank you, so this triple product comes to 325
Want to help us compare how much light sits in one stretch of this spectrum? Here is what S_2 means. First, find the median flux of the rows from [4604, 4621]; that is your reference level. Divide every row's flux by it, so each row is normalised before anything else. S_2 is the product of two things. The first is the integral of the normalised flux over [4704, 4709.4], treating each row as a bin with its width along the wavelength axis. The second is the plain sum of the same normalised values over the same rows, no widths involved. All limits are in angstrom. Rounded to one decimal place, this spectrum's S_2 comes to 35.1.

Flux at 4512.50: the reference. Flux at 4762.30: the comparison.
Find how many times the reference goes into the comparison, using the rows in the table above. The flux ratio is 1.02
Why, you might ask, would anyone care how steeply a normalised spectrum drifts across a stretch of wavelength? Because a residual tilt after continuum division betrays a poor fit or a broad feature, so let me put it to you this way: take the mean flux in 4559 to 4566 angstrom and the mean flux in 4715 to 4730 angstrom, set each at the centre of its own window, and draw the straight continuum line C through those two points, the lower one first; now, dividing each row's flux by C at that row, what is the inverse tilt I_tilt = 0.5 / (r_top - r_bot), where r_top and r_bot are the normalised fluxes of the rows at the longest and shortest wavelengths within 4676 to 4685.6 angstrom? -2.4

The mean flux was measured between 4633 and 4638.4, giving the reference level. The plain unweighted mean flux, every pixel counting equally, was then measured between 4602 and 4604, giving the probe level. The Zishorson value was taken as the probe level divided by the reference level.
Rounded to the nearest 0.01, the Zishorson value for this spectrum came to 0.88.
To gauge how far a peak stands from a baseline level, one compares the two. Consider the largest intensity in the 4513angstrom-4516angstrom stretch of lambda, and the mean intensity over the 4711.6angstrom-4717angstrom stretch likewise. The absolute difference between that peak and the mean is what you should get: 7.4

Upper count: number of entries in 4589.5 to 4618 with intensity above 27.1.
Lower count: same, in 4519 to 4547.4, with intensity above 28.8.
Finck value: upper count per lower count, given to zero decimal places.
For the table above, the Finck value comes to 11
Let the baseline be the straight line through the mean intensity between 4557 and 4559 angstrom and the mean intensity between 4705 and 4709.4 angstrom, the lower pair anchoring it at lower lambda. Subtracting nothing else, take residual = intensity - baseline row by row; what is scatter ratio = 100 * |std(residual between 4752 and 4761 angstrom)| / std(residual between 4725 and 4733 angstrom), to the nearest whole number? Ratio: 86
